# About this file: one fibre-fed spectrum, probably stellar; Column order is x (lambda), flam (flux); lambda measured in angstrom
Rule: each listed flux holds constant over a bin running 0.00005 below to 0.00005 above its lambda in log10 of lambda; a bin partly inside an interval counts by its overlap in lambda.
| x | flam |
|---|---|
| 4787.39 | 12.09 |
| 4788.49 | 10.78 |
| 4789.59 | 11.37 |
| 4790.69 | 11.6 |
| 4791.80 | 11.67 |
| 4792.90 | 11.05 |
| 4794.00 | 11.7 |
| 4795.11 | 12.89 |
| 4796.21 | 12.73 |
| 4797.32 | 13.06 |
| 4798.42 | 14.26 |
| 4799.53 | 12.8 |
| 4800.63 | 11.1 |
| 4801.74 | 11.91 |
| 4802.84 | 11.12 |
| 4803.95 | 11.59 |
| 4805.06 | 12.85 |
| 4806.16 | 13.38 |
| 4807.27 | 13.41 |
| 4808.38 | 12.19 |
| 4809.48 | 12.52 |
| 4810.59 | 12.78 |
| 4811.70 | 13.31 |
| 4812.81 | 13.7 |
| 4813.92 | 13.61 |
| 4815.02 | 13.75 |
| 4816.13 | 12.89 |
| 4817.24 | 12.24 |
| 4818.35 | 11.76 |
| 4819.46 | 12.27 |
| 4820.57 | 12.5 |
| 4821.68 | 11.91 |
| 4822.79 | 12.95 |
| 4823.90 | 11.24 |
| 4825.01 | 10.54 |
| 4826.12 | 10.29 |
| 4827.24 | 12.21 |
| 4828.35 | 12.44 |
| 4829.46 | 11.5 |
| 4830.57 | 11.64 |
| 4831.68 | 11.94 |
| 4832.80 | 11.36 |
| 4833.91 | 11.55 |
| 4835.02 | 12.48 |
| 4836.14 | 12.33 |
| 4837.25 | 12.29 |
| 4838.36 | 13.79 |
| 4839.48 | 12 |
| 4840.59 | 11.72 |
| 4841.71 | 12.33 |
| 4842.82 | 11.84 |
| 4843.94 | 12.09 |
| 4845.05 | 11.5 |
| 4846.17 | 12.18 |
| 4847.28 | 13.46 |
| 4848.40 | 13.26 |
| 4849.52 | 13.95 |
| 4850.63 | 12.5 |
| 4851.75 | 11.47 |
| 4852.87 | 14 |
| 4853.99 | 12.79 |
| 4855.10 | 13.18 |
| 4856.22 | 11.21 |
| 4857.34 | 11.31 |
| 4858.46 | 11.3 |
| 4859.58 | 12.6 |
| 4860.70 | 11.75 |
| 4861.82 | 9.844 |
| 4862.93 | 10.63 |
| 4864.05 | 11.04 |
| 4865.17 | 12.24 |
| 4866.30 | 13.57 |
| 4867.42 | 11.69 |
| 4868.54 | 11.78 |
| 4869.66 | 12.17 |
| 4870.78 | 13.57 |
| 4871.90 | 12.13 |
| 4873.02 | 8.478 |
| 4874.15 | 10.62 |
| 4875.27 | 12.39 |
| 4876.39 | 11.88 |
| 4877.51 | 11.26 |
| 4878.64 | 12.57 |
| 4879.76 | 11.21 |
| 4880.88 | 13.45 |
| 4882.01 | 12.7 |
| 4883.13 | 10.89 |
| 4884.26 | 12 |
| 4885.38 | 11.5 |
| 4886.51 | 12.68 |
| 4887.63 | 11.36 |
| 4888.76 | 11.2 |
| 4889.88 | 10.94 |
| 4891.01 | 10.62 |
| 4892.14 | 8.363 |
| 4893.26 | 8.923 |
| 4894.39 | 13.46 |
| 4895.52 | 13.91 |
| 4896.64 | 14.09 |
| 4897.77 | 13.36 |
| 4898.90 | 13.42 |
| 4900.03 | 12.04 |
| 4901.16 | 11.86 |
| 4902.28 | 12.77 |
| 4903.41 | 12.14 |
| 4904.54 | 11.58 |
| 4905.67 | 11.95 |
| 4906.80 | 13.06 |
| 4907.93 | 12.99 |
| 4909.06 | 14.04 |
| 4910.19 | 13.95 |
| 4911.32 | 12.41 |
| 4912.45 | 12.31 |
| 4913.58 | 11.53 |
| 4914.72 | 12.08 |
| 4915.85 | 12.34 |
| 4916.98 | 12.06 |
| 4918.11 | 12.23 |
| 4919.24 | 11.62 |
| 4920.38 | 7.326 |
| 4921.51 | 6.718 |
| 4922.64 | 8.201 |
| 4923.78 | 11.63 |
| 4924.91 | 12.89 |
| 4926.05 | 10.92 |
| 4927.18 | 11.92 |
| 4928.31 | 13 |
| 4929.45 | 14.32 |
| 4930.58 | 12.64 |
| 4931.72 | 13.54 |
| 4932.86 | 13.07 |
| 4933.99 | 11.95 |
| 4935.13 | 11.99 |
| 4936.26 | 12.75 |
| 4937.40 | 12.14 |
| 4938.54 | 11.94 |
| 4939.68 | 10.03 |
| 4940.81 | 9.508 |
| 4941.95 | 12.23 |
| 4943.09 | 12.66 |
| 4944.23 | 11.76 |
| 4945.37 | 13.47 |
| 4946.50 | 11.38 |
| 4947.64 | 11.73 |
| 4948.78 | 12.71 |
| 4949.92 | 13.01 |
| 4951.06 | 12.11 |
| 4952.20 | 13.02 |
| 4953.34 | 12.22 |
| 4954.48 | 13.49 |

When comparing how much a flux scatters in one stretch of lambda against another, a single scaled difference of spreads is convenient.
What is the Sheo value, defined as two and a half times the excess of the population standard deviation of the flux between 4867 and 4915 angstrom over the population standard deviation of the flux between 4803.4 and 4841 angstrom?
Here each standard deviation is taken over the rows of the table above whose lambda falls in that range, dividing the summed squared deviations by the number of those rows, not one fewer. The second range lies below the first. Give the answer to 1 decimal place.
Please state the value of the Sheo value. 1.2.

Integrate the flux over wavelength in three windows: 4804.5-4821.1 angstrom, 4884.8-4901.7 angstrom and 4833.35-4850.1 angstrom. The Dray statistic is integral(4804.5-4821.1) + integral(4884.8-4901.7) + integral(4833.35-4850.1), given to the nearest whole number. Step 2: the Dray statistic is 623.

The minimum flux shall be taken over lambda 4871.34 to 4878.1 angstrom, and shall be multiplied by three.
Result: 25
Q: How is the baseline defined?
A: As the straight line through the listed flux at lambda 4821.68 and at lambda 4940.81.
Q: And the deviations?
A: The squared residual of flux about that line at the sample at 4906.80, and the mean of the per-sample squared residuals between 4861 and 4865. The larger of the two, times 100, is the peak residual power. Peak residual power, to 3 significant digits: 822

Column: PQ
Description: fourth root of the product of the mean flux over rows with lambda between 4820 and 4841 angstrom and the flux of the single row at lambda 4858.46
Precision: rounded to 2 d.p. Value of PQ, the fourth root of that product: 3.41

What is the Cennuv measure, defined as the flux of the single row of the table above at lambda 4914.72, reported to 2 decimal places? 12.08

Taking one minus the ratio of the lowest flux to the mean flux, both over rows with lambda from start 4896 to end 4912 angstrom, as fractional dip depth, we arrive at 0.10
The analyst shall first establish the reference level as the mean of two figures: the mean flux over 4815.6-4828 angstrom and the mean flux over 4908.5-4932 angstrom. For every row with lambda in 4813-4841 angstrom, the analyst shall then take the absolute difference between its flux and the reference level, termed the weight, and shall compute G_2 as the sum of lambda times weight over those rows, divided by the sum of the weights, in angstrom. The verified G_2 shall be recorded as 4825.1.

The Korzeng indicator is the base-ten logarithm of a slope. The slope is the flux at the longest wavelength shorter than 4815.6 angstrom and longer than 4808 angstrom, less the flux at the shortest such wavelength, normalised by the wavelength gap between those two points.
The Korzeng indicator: -0.63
